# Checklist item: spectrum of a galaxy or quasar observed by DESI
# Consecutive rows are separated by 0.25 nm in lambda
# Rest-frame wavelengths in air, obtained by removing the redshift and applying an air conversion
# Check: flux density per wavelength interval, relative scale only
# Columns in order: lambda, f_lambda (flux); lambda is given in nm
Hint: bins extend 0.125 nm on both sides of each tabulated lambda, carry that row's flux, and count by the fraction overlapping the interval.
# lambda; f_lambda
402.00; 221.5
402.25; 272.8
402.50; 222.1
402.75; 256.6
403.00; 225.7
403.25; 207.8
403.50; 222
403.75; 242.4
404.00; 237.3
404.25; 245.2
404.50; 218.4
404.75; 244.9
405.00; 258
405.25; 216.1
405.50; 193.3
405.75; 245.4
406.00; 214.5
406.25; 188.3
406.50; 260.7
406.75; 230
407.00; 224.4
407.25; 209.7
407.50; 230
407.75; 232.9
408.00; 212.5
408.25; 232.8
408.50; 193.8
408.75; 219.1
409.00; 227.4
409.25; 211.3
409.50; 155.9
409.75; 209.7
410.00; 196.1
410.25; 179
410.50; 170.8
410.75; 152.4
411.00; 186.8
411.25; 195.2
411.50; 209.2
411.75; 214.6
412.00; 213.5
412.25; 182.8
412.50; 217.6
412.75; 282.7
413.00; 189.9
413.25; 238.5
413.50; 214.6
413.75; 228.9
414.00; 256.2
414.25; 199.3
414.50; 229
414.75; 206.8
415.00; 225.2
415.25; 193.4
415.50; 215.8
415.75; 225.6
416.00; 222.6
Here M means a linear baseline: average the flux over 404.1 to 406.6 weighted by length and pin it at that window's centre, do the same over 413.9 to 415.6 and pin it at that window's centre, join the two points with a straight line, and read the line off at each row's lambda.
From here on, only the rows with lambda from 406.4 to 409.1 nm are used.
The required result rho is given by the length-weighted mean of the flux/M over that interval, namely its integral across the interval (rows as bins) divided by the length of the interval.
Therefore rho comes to 0.995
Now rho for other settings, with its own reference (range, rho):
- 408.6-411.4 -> 0.859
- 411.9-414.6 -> 1.018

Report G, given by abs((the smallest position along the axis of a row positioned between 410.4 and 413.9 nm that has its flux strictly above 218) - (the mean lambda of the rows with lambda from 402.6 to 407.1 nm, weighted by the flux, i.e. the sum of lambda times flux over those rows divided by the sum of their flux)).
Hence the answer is 7.89 nm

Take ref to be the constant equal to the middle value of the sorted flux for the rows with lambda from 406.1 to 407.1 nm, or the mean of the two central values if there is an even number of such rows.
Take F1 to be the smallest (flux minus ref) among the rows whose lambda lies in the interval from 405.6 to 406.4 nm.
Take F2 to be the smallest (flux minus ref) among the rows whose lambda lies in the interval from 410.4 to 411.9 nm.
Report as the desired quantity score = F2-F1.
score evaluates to -36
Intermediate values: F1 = -38.9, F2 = -75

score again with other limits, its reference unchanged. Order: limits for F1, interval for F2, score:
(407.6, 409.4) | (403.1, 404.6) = 14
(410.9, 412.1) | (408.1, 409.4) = 7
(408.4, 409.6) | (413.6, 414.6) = 43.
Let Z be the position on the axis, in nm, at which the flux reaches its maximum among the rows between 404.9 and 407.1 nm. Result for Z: 406.50 nm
